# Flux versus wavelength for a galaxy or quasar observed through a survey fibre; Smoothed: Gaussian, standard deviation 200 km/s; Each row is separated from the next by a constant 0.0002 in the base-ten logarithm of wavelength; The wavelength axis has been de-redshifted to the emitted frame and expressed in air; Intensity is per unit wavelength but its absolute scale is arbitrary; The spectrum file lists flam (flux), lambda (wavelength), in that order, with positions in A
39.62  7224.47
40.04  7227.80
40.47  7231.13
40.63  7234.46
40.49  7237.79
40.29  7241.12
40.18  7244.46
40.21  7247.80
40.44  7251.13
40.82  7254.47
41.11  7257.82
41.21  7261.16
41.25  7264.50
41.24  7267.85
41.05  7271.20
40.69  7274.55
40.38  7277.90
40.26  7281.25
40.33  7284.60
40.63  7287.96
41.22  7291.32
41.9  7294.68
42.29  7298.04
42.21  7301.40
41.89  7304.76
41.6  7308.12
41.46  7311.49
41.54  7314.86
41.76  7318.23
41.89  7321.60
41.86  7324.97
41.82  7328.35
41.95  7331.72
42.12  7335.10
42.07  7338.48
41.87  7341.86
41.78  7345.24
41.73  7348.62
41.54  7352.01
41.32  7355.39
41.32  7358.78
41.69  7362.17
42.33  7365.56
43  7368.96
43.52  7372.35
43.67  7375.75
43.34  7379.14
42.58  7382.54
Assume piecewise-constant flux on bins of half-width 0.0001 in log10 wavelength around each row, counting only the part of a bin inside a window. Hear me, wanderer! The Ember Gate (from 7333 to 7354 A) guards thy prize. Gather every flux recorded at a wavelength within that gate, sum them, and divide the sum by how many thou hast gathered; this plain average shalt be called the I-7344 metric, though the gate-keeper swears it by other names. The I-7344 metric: 41.9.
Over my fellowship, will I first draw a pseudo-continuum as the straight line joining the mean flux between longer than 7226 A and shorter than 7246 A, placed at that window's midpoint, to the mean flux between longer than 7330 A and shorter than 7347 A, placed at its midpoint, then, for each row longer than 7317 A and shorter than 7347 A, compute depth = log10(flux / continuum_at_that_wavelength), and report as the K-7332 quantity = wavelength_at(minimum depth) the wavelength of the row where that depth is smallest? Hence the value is 7345.24 A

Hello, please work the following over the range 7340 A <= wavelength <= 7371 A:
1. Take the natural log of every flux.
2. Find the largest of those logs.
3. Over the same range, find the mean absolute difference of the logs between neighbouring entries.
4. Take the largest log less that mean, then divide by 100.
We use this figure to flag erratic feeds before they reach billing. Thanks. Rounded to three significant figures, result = 0.0375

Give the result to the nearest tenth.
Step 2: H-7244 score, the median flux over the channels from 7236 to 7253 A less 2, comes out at 38.3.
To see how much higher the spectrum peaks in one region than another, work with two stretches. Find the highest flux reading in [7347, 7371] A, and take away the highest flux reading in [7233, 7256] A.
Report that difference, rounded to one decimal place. 2.2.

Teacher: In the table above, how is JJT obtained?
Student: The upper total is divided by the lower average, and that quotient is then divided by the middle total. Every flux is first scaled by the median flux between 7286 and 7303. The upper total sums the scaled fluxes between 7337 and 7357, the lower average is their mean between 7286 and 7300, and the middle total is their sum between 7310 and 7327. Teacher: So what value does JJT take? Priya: 1.2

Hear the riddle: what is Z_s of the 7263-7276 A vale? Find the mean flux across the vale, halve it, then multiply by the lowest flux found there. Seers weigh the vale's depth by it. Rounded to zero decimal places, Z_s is 835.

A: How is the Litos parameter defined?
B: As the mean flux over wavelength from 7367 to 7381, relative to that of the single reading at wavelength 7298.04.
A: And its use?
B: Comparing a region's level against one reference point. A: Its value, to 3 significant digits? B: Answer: 1.03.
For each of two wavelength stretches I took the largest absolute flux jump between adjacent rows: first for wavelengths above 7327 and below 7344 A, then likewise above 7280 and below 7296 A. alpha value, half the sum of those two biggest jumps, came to 0.44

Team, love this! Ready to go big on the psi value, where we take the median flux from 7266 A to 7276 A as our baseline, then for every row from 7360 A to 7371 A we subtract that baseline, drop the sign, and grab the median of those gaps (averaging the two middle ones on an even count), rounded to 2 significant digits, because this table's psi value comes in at 1.3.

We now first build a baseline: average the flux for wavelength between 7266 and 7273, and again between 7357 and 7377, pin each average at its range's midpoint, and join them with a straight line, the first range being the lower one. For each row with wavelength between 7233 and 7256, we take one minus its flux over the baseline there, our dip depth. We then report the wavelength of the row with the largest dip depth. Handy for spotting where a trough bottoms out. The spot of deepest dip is 7247.80 A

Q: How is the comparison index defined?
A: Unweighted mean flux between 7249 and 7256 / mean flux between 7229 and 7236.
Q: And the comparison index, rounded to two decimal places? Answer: 1.00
